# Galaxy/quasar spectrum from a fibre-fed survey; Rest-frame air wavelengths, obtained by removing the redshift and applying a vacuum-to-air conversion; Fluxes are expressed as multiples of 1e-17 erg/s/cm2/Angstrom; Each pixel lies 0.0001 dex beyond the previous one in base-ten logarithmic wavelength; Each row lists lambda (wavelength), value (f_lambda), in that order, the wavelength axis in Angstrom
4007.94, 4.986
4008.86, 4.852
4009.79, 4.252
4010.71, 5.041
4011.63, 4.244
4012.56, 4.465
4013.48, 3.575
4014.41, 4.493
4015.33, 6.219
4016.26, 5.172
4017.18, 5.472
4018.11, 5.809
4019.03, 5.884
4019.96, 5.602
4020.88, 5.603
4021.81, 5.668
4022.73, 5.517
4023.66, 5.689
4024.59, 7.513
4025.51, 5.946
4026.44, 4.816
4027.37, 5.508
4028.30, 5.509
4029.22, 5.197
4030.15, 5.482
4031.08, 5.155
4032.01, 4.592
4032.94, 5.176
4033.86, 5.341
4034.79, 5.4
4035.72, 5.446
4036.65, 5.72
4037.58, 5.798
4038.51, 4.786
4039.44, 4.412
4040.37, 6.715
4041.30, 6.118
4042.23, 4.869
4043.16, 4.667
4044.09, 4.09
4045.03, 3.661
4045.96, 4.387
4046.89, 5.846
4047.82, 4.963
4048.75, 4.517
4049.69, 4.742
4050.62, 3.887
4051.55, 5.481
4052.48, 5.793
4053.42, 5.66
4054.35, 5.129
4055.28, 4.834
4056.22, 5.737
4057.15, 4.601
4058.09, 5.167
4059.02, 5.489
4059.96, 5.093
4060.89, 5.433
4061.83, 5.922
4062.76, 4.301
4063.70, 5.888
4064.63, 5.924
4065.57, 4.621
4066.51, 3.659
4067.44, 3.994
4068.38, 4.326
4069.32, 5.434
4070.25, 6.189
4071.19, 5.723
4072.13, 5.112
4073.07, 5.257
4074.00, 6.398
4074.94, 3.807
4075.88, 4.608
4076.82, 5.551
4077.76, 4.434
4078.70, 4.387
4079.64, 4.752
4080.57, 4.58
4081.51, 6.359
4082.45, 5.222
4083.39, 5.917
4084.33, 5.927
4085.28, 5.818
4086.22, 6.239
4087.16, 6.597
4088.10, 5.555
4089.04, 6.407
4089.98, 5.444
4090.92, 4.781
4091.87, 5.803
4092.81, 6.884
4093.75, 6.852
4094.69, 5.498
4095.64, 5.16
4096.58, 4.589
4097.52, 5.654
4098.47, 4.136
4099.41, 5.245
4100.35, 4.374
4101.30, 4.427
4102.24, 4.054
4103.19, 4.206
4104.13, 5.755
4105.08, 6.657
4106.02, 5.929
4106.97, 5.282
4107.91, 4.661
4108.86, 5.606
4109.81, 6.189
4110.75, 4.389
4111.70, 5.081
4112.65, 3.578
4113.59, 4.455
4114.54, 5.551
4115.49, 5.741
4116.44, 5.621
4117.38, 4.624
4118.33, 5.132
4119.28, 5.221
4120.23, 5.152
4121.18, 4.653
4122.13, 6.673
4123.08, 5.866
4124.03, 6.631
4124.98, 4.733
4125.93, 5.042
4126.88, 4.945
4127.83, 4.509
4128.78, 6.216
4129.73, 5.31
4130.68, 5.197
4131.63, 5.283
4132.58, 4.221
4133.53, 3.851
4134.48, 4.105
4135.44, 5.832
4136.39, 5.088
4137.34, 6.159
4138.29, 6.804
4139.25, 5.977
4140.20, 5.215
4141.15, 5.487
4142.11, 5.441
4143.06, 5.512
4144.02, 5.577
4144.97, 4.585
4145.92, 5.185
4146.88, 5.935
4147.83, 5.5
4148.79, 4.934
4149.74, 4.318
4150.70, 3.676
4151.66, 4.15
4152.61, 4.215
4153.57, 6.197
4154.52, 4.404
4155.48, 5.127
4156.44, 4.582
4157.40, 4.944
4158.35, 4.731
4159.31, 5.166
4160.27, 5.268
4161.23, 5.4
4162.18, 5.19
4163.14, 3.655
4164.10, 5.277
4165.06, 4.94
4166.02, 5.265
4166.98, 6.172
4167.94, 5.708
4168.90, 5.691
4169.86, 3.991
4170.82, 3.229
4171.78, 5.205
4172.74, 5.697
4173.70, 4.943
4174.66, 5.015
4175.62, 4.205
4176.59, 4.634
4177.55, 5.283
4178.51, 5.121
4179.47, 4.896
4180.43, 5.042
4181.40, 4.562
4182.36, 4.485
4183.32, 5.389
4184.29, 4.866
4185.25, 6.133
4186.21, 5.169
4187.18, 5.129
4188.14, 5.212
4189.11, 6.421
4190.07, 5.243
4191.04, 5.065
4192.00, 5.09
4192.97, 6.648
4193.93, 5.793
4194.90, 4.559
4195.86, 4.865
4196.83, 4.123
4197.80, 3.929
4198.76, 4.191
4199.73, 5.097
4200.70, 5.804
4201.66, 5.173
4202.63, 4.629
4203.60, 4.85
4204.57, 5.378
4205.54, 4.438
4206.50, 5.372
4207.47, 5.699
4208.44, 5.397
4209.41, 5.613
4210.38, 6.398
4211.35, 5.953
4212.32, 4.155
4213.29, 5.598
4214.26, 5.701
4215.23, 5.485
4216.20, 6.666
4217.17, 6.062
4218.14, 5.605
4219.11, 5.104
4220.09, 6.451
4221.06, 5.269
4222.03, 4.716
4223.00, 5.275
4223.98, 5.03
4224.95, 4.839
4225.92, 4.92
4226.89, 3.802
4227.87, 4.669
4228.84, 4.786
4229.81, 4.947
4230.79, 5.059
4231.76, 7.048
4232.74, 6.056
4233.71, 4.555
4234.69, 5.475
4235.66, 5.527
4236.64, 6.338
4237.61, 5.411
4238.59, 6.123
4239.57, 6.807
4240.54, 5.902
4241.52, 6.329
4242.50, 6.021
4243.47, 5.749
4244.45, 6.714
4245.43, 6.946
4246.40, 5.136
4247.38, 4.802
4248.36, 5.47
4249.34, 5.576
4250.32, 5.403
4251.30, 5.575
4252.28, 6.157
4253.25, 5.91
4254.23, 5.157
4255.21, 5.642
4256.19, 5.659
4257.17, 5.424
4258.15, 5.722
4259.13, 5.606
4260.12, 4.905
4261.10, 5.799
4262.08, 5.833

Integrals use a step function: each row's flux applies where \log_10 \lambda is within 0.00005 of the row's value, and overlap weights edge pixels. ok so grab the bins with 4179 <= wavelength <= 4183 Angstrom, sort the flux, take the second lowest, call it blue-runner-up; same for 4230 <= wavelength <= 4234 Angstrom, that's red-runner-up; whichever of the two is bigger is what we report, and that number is 5.1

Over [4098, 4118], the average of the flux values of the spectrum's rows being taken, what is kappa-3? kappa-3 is 5.03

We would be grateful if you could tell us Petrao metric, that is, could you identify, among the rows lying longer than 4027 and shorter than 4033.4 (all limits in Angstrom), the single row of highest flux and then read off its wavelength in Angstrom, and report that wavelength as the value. 4028.30 Angstrom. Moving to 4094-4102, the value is 4097.52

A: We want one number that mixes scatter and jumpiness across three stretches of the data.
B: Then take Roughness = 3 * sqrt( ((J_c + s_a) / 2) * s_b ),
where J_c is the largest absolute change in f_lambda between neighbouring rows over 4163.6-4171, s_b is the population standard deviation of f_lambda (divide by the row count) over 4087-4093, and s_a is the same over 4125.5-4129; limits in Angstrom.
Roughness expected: 2.68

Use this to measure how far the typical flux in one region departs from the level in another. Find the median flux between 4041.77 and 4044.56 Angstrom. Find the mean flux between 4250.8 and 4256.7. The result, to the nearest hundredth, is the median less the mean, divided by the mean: -0.18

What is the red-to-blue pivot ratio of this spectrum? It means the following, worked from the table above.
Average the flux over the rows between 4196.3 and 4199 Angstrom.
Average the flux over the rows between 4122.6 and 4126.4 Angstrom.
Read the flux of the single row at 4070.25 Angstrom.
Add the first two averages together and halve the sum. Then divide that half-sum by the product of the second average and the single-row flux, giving 0.140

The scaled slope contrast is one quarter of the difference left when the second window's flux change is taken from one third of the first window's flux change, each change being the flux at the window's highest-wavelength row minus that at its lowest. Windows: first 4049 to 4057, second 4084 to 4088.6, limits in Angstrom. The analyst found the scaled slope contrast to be 0.18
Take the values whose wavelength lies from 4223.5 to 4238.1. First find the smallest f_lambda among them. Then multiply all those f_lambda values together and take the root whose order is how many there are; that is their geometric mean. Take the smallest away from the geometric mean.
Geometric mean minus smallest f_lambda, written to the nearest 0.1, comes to 1.4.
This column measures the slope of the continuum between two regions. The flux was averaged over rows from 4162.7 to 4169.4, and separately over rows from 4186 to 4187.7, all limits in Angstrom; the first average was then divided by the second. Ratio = 1.02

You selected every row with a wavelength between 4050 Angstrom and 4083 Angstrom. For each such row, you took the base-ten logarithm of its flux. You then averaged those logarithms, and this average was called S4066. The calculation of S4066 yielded 0.704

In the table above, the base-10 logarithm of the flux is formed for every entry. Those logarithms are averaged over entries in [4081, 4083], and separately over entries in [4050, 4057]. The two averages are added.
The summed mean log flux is 1.47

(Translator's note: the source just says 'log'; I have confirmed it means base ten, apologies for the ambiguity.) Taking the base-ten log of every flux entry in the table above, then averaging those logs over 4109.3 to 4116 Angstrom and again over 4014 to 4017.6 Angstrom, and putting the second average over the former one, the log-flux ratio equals 1.05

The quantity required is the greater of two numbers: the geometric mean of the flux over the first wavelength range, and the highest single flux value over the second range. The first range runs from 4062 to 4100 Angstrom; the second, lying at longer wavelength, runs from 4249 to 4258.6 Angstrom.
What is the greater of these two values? 6.2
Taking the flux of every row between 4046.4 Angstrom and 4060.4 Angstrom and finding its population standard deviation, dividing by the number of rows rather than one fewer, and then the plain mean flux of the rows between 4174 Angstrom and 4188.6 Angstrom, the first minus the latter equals -4.47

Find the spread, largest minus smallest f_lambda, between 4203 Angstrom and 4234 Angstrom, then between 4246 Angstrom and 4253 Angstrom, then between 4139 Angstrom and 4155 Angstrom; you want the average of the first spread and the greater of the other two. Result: 2.9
